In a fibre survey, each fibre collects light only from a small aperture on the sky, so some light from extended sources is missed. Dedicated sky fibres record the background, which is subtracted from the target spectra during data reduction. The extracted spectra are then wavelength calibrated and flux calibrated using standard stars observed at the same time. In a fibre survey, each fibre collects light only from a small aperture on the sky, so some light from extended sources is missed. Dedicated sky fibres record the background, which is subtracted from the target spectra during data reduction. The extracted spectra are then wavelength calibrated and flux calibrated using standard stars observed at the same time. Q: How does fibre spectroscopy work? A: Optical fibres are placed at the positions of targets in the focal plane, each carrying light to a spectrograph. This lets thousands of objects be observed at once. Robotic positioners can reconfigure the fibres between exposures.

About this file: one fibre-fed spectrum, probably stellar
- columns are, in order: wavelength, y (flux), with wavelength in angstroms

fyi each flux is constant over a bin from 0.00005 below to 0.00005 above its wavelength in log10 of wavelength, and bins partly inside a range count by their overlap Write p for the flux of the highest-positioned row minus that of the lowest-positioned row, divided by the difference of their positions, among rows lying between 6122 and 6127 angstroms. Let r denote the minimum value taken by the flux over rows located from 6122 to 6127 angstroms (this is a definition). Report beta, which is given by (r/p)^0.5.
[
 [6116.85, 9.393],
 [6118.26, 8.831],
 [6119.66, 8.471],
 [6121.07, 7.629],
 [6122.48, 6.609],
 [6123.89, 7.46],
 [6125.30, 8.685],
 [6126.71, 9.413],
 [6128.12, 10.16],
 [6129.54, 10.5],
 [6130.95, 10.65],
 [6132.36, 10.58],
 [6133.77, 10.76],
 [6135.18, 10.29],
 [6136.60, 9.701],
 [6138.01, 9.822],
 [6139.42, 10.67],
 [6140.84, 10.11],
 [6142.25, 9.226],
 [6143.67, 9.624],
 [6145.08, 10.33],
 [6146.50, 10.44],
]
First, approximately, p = 0.66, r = 6.609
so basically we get 3.2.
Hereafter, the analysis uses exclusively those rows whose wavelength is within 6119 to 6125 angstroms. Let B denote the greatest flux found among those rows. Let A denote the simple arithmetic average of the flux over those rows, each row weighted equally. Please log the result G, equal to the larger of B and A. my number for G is 8.5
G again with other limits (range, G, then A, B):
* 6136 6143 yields 10.7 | 9.9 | 10.67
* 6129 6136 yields 10.8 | 10.6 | 10.76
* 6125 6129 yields 10.2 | 9.4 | 10.16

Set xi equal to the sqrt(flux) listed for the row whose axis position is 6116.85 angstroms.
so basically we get 3.06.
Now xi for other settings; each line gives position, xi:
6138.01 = 3.13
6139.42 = 3.27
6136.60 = 3.11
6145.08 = 3.21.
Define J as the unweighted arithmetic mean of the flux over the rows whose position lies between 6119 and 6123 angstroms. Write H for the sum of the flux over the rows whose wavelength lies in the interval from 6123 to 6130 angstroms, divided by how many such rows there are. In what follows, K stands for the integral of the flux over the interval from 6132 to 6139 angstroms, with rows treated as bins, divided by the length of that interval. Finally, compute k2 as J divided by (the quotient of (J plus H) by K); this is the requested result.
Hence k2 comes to 4.6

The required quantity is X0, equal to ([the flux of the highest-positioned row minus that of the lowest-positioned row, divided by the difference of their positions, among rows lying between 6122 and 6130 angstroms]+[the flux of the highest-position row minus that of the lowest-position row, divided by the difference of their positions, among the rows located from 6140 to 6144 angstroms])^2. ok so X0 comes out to 0.1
